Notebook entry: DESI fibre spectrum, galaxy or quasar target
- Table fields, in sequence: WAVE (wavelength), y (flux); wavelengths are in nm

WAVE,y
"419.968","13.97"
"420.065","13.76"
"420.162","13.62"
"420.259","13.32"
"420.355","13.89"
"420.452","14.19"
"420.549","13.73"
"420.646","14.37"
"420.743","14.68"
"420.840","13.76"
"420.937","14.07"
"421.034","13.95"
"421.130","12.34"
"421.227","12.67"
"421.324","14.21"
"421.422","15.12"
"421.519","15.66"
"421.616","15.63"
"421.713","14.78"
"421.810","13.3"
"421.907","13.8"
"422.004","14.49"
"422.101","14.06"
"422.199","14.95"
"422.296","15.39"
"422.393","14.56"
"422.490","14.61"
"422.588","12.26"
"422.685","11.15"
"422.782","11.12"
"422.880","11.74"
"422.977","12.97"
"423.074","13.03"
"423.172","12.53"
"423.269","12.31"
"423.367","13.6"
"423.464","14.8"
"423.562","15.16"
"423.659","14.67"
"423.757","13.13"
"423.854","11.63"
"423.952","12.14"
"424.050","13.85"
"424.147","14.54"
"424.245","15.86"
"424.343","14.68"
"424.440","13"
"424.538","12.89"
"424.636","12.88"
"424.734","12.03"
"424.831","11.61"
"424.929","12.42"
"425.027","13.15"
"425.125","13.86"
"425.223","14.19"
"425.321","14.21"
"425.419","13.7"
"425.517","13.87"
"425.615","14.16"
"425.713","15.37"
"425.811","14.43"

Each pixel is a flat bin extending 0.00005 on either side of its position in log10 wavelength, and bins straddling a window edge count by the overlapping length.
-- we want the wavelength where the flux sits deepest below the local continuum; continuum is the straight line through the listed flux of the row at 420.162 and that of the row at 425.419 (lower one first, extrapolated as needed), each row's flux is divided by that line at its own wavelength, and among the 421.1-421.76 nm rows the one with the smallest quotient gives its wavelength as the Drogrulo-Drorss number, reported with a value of 421.130 nm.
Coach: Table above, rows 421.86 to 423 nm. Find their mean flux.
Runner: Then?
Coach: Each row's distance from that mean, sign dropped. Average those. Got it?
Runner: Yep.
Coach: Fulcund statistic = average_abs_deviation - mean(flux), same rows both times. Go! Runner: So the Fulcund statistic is -12.1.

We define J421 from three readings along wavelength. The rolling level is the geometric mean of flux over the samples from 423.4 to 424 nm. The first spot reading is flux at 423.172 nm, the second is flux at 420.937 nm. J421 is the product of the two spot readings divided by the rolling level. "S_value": 13.0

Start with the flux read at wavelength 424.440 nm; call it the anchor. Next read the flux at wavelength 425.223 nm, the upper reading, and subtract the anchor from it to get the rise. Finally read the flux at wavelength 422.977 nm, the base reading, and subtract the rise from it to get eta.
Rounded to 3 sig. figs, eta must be 11.8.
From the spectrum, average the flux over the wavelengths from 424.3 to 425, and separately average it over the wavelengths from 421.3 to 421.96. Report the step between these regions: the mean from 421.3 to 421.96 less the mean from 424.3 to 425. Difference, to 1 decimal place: 1.9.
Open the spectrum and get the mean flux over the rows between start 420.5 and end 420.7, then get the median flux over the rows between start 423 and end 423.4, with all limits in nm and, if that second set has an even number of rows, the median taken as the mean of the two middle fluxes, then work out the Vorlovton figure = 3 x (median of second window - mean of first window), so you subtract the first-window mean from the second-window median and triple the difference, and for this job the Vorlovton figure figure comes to -3.8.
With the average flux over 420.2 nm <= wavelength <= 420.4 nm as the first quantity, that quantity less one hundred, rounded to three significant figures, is -86.4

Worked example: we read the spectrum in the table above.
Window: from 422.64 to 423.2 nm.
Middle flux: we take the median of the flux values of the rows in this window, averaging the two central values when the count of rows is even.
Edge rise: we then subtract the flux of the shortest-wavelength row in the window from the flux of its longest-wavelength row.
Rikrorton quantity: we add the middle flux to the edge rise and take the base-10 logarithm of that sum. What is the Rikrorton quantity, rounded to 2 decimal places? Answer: 1.13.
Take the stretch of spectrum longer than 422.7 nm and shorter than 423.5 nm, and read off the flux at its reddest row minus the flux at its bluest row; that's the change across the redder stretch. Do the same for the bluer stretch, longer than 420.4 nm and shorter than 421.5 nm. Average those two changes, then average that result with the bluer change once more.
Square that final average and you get 2.6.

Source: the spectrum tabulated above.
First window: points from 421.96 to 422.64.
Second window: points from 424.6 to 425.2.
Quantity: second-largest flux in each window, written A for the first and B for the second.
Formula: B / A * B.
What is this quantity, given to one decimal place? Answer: 11.6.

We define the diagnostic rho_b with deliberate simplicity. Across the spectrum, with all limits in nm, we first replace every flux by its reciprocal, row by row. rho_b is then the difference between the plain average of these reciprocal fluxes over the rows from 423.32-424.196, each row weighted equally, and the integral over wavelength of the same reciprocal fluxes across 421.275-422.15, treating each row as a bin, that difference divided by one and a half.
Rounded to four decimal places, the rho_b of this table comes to 0.0088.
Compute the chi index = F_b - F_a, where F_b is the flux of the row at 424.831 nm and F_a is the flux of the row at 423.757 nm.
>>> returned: -2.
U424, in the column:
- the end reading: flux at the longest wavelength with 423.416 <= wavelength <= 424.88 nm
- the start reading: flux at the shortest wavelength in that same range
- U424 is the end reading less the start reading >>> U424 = -3.2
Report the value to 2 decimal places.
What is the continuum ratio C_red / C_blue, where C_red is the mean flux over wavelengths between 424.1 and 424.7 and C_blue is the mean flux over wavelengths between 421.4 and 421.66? 0.90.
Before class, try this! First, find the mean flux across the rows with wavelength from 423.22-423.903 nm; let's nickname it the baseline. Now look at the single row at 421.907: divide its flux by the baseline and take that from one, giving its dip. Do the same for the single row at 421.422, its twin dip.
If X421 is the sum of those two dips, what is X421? -0.12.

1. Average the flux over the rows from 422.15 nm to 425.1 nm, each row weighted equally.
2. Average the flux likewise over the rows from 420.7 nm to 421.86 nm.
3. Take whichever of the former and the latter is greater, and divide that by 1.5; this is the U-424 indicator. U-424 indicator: 9.45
